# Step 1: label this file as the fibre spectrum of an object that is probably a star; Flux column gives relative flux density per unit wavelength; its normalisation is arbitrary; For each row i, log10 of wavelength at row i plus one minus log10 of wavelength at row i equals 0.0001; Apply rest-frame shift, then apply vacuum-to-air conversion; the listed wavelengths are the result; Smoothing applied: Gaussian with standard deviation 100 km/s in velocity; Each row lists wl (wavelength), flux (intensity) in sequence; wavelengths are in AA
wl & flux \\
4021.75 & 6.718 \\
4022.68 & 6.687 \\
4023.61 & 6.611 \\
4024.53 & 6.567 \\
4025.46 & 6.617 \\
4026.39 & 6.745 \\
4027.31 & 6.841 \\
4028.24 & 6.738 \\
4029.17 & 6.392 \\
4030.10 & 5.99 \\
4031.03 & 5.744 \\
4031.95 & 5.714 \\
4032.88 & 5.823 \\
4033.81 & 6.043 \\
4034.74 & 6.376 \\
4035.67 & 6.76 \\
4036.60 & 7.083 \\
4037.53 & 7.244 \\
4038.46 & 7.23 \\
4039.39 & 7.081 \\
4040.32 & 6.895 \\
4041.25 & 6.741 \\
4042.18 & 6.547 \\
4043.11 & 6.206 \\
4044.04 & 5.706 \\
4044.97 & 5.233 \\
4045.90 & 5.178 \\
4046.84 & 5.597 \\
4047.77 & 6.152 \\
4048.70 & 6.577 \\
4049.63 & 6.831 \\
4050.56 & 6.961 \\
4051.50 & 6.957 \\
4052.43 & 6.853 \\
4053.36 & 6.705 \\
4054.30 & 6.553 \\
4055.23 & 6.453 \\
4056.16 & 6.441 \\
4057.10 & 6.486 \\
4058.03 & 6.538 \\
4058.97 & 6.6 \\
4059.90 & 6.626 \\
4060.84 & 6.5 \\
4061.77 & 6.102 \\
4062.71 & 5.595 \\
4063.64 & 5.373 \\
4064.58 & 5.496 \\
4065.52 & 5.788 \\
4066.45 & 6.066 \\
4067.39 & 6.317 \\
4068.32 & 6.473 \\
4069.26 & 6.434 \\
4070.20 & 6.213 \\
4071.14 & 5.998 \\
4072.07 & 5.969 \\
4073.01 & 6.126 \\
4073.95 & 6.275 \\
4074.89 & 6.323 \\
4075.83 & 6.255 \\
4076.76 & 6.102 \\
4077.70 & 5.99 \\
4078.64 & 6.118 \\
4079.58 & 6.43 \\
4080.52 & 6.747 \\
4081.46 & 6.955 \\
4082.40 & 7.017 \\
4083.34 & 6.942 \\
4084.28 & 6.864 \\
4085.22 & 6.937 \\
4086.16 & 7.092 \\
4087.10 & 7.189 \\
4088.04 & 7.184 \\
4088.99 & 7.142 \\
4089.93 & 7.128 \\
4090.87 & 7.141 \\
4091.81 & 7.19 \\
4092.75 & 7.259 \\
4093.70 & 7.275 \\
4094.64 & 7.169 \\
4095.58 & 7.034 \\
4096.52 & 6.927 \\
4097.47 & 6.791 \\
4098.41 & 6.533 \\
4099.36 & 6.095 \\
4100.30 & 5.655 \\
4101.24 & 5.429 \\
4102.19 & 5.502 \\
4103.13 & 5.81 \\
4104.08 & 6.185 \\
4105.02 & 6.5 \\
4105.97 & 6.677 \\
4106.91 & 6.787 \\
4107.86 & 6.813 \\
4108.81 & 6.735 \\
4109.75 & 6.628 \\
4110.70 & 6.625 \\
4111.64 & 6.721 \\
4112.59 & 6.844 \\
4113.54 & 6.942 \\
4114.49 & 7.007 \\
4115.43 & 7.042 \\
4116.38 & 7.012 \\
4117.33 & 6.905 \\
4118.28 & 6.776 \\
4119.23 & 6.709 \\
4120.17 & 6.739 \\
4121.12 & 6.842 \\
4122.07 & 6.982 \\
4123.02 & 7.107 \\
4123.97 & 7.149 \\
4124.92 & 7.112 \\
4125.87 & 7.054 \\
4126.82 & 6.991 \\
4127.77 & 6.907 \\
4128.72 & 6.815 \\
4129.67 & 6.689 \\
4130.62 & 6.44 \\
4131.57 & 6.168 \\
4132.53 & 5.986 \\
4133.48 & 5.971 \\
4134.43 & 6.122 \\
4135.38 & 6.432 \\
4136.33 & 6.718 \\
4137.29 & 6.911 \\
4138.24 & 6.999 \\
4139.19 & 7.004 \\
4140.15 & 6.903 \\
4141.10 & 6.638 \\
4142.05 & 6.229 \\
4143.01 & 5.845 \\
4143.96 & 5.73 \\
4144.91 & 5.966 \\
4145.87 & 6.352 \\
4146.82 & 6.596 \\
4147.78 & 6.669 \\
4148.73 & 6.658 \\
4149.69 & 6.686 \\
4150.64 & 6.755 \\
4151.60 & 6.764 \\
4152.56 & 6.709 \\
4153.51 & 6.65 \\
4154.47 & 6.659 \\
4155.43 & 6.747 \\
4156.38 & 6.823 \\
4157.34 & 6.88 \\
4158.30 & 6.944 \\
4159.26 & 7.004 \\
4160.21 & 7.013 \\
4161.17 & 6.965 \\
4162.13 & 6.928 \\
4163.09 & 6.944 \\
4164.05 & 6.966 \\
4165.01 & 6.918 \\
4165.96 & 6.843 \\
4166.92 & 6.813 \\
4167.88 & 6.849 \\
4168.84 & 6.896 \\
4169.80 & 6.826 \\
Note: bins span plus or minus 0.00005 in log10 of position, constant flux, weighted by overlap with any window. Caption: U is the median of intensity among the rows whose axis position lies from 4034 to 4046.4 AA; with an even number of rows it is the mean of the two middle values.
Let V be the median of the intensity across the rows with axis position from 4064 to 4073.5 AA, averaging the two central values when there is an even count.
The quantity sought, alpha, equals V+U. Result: 12.8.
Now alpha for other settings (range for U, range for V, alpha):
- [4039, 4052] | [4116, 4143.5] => 13.4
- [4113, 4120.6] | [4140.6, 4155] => 13.6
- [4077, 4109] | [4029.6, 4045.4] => 13.2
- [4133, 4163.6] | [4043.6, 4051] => 12.6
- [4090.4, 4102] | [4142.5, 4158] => 13.6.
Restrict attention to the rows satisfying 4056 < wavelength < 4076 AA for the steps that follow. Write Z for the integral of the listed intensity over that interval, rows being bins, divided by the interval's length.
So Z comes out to 6.17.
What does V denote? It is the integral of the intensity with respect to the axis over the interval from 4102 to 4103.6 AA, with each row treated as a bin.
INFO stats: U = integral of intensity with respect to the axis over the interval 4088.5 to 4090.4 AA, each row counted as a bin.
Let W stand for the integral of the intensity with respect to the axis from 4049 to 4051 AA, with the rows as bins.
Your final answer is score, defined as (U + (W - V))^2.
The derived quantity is 330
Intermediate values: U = 13.5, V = 9.1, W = 13.8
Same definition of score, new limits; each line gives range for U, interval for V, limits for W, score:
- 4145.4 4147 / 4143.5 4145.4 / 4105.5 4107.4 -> 145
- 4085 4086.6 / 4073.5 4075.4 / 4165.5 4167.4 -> 150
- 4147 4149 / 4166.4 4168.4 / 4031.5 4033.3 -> 101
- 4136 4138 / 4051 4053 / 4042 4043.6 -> 100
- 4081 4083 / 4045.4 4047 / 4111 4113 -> 361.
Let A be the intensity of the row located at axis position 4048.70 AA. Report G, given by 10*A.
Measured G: 65.8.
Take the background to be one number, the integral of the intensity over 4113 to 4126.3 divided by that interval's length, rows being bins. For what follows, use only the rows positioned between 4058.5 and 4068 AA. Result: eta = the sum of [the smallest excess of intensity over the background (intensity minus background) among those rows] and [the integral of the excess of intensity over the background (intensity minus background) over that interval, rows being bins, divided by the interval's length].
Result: -2.5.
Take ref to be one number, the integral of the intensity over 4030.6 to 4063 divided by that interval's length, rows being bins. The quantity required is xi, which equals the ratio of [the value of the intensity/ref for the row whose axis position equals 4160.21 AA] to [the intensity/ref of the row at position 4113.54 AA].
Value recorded 1.01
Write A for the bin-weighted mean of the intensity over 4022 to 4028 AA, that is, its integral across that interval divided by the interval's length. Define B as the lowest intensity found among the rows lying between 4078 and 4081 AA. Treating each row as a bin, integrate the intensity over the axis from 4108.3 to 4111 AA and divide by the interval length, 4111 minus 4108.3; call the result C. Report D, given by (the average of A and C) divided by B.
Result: 1.09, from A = 6.7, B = 6.118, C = 6.7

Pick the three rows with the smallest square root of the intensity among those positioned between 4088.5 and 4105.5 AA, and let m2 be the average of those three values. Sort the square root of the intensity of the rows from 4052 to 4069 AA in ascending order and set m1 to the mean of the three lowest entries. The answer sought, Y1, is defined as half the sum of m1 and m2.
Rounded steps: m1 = 2.34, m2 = 2.35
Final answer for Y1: 2.35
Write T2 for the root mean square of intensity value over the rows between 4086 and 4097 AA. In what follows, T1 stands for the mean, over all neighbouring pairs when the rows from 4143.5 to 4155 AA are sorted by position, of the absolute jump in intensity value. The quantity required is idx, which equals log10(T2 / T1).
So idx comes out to 1.8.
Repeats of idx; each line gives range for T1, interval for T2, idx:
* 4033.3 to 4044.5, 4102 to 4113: 1.4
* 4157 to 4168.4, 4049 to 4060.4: 2.2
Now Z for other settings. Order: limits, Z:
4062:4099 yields 6.56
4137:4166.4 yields 6.70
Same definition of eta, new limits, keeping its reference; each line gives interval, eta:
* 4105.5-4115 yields -0.5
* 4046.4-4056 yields -1.7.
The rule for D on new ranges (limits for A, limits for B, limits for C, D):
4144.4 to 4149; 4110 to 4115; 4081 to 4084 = 1.01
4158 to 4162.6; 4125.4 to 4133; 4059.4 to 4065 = 1.08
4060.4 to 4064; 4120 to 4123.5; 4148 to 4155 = 0.94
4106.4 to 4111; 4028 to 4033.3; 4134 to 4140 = 1.18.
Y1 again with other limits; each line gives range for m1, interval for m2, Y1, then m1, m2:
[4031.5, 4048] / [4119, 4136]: 2.38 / 2.31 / 2.45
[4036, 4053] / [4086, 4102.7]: 2.33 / 2.31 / 2.35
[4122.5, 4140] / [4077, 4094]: 2.47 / 2.45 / 2.49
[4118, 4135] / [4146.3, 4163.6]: 2.52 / 2.45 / 2.58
